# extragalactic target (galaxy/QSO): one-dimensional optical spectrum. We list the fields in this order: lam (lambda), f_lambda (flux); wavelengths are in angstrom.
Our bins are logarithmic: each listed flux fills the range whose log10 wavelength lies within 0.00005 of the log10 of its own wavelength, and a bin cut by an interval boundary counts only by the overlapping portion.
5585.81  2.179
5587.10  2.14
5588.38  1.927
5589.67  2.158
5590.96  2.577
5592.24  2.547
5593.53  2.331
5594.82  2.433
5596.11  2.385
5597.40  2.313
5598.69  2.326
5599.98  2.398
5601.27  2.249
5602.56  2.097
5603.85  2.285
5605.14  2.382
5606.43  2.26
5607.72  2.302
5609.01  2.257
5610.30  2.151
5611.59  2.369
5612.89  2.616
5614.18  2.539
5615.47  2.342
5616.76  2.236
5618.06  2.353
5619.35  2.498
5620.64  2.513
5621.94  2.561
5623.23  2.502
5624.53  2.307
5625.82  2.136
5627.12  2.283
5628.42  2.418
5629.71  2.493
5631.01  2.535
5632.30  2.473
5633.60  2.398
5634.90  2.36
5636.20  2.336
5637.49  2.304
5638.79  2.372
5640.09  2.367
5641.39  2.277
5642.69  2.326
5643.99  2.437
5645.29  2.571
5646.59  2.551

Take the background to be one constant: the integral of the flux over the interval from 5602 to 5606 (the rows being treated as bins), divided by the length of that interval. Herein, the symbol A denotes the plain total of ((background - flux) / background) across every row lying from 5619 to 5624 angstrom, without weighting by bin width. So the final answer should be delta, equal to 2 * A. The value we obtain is -0.92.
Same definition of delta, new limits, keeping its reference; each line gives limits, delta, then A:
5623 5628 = -0.17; -0.08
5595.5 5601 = -0.34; -0.17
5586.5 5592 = 0.21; 0.10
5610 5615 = -0.57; -0.28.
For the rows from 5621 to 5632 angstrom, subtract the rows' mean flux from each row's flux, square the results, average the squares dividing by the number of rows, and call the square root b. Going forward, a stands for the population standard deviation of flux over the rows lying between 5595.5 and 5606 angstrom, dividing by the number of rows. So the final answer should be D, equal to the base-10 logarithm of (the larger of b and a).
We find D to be -0.86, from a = 0.092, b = 0.14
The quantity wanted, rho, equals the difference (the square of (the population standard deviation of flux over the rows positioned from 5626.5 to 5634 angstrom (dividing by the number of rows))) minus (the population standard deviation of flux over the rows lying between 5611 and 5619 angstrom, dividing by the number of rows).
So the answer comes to -0.122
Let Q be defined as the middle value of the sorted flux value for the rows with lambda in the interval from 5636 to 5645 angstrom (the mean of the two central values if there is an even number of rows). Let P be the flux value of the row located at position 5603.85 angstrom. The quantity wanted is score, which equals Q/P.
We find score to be 1.02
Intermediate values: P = 2.285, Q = 2.34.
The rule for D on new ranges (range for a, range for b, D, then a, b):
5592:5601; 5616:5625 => -0.94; 0.076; 0.11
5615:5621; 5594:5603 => -0.98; 0.104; 0.11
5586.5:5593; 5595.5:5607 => -0.60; 0.252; 0.09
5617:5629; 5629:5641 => -0.88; 0.130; 0.07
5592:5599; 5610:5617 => -0.79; 0.082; 0.16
